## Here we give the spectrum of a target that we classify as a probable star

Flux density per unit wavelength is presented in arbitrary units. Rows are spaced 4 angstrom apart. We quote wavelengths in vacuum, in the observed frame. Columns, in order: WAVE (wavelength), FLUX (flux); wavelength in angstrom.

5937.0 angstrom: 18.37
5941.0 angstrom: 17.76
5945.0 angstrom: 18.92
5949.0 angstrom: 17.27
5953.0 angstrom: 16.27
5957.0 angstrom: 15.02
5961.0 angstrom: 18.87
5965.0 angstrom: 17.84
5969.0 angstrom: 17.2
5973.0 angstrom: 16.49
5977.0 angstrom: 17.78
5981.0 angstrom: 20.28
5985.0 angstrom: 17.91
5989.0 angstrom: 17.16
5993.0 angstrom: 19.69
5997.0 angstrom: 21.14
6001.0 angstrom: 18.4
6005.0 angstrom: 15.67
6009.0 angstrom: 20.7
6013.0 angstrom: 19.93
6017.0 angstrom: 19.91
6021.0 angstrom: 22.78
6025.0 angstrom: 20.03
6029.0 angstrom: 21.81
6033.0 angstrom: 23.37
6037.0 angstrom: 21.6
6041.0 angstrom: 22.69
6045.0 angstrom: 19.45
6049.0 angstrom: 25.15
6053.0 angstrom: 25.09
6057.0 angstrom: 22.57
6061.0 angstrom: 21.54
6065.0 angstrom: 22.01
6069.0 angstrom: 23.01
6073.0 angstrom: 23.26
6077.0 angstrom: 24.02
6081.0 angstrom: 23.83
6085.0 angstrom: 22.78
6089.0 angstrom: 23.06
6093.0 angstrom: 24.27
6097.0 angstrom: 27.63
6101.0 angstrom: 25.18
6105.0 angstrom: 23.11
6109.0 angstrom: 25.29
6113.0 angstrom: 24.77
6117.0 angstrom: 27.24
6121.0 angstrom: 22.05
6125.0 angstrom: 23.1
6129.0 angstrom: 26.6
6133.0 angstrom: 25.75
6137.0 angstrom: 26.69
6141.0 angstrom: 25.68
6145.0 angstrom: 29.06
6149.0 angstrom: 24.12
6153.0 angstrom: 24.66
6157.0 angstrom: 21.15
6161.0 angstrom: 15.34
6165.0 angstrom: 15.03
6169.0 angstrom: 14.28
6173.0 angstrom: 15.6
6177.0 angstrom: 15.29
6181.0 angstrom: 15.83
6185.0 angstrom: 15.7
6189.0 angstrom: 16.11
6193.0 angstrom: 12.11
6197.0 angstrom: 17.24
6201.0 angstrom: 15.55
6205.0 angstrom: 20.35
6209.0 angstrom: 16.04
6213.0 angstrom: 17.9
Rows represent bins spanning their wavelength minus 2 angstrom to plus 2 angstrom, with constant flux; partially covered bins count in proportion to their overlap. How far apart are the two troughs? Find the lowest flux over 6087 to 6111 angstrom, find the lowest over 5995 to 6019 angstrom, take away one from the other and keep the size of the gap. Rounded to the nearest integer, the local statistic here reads 7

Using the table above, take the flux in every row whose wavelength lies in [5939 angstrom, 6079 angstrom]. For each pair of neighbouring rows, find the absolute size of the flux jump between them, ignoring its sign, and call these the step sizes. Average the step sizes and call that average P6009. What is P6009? 1.77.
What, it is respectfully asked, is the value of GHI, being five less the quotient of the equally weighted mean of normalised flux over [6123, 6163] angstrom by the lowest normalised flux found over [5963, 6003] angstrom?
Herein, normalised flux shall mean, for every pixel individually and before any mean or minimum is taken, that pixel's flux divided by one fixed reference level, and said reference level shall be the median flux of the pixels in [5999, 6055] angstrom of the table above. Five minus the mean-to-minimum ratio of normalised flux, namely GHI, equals 3.53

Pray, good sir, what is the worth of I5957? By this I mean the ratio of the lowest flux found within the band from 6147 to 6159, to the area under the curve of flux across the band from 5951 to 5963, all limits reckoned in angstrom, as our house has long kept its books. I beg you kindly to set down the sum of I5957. 0.11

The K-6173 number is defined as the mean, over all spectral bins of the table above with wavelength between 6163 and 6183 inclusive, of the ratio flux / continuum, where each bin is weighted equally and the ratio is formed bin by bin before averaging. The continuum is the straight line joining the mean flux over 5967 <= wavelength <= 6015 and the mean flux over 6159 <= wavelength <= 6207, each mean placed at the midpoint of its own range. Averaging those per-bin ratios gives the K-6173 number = 1.0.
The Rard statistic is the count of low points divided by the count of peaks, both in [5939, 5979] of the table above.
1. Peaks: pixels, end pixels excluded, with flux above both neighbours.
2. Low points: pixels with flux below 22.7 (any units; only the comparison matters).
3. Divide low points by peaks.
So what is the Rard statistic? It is 5.0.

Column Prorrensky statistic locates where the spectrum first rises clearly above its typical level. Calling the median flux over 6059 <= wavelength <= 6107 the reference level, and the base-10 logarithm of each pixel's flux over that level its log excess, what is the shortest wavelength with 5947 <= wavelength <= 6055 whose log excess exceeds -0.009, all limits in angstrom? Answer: 6021.0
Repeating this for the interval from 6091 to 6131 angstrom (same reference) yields 6093.0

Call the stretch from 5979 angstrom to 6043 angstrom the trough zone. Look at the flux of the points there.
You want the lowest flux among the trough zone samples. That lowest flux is 15.67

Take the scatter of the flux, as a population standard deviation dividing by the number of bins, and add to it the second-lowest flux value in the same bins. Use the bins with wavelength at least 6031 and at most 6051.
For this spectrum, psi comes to 23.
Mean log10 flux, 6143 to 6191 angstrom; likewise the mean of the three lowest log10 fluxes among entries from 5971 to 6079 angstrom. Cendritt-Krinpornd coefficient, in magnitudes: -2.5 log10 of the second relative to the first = 0.03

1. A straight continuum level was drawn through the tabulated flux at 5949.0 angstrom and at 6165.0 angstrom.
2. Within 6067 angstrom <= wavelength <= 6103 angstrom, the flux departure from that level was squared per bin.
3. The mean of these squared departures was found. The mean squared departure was 70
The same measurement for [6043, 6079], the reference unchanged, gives 49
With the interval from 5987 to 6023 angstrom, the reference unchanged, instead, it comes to 12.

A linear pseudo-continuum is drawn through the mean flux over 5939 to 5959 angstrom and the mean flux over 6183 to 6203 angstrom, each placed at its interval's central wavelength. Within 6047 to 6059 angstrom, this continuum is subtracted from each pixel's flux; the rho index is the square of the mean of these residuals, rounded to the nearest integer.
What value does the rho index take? 63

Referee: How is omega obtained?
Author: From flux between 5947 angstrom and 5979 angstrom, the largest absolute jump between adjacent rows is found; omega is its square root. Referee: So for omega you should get 1.96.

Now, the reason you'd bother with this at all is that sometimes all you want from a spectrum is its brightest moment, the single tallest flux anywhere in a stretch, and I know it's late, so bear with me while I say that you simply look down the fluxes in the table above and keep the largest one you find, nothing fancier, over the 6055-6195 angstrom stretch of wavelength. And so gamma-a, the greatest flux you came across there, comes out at 29.06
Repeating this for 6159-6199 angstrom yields 17.24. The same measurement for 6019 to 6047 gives 23.37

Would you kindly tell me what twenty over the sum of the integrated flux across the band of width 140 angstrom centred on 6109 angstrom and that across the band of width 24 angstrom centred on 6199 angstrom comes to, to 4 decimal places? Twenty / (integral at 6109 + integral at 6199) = 0.0056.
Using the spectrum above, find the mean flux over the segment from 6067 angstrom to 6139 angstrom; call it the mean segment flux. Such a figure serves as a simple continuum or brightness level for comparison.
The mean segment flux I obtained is 25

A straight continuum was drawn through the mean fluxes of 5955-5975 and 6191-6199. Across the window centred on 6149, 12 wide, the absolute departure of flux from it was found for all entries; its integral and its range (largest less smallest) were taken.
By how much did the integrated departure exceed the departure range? 125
